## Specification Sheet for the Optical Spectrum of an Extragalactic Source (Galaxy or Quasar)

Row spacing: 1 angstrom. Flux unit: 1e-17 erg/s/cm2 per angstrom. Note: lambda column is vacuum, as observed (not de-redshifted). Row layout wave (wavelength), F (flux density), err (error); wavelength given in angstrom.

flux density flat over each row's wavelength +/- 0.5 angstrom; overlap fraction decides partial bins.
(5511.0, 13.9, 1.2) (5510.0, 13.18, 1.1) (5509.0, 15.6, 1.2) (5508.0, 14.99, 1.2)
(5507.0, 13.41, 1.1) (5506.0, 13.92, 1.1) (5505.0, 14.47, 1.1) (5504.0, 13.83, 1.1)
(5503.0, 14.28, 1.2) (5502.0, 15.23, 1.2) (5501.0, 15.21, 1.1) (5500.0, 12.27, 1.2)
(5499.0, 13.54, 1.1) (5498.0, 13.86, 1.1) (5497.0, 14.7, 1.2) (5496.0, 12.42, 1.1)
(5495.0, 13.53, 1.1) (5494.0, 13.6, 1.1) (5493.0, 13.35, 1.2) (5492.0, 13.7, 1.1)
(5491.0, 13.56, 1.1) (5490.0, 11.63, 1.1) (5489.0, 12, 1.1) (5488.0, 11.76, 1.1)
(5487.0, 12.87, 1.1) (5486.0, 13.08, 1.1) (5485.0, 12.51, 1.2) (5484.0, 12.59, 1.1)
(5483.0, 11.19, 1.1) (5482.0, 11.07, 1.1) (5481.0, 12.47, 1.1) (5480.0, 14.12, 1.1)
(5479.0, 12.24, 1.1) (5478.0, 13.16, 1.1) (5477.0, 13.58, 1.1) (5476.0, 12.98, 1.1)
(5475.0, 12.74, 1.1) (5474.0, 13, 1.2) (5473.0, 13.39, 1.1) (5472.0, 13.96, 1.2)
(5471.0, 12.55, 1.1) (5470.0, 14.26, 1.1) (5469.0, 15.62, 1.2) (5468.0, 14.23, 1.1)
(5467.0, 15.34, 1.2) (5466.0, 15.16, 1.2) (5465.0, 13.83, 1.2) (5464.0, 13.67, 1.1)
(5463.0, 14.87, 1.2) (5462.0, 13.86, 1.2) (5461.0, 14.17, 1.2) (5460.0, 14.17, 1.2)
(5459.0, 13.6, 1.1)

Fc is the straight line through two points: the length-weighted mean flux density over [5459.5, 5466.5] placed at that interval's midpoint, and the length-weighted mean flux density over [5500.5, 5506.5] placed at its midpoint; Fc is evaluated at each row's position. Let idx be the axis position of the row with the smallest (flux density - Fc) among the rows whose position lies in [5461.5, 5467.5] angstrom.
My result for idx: 5464.0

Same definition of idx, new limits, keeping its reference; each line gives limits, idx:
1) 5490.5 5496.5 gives 5496.0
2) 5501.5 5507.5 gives 5507.0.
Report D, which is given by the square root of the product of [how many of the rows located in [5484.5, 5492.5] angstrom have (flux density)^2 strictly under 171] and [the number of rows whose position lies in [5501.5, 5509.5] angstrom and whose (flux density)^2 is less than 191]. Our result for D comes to 2.2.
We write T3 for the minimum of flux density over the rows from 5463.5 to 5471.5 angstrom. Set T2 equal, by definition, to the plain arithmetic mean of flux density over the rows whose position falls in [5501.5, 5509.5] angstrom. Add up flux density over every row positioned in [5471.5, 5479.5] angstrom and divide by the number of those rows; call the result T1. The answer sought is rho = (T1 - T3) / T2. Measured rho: 0.04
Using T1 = 13.1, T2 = 14.5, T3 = 12.55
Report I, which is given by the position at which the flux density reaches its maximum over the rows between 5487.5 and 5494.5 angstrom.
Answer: 5492.0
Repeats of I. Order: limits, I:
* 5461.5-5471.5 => 5469.0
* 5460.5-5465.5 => 5463.0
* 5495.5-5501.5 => 5501.0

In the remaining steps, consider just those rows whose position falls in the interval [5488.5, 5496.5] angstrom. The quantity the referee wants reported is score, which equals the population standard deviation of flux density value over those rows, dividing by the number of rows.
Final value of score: 0.8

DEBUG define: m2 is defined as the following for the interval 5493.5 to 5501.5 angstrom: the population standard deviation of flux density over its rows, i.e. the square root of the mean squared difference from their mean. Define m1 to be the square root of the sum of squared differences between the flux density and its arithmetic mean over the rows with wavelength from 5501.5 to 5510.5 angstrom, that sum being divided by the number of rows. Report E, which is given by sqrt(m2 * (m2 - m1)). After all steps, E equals 0.384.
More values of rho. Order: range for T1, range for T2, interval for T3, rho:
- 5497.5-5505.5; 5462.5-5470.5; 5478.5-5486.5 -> 0.21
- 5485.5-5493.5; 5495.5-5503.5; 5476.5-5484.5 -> 0.12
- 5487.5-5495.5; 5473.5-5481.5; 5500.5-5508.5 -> -0.04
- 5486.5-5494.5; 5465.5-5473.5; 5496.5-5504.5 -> 0.04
